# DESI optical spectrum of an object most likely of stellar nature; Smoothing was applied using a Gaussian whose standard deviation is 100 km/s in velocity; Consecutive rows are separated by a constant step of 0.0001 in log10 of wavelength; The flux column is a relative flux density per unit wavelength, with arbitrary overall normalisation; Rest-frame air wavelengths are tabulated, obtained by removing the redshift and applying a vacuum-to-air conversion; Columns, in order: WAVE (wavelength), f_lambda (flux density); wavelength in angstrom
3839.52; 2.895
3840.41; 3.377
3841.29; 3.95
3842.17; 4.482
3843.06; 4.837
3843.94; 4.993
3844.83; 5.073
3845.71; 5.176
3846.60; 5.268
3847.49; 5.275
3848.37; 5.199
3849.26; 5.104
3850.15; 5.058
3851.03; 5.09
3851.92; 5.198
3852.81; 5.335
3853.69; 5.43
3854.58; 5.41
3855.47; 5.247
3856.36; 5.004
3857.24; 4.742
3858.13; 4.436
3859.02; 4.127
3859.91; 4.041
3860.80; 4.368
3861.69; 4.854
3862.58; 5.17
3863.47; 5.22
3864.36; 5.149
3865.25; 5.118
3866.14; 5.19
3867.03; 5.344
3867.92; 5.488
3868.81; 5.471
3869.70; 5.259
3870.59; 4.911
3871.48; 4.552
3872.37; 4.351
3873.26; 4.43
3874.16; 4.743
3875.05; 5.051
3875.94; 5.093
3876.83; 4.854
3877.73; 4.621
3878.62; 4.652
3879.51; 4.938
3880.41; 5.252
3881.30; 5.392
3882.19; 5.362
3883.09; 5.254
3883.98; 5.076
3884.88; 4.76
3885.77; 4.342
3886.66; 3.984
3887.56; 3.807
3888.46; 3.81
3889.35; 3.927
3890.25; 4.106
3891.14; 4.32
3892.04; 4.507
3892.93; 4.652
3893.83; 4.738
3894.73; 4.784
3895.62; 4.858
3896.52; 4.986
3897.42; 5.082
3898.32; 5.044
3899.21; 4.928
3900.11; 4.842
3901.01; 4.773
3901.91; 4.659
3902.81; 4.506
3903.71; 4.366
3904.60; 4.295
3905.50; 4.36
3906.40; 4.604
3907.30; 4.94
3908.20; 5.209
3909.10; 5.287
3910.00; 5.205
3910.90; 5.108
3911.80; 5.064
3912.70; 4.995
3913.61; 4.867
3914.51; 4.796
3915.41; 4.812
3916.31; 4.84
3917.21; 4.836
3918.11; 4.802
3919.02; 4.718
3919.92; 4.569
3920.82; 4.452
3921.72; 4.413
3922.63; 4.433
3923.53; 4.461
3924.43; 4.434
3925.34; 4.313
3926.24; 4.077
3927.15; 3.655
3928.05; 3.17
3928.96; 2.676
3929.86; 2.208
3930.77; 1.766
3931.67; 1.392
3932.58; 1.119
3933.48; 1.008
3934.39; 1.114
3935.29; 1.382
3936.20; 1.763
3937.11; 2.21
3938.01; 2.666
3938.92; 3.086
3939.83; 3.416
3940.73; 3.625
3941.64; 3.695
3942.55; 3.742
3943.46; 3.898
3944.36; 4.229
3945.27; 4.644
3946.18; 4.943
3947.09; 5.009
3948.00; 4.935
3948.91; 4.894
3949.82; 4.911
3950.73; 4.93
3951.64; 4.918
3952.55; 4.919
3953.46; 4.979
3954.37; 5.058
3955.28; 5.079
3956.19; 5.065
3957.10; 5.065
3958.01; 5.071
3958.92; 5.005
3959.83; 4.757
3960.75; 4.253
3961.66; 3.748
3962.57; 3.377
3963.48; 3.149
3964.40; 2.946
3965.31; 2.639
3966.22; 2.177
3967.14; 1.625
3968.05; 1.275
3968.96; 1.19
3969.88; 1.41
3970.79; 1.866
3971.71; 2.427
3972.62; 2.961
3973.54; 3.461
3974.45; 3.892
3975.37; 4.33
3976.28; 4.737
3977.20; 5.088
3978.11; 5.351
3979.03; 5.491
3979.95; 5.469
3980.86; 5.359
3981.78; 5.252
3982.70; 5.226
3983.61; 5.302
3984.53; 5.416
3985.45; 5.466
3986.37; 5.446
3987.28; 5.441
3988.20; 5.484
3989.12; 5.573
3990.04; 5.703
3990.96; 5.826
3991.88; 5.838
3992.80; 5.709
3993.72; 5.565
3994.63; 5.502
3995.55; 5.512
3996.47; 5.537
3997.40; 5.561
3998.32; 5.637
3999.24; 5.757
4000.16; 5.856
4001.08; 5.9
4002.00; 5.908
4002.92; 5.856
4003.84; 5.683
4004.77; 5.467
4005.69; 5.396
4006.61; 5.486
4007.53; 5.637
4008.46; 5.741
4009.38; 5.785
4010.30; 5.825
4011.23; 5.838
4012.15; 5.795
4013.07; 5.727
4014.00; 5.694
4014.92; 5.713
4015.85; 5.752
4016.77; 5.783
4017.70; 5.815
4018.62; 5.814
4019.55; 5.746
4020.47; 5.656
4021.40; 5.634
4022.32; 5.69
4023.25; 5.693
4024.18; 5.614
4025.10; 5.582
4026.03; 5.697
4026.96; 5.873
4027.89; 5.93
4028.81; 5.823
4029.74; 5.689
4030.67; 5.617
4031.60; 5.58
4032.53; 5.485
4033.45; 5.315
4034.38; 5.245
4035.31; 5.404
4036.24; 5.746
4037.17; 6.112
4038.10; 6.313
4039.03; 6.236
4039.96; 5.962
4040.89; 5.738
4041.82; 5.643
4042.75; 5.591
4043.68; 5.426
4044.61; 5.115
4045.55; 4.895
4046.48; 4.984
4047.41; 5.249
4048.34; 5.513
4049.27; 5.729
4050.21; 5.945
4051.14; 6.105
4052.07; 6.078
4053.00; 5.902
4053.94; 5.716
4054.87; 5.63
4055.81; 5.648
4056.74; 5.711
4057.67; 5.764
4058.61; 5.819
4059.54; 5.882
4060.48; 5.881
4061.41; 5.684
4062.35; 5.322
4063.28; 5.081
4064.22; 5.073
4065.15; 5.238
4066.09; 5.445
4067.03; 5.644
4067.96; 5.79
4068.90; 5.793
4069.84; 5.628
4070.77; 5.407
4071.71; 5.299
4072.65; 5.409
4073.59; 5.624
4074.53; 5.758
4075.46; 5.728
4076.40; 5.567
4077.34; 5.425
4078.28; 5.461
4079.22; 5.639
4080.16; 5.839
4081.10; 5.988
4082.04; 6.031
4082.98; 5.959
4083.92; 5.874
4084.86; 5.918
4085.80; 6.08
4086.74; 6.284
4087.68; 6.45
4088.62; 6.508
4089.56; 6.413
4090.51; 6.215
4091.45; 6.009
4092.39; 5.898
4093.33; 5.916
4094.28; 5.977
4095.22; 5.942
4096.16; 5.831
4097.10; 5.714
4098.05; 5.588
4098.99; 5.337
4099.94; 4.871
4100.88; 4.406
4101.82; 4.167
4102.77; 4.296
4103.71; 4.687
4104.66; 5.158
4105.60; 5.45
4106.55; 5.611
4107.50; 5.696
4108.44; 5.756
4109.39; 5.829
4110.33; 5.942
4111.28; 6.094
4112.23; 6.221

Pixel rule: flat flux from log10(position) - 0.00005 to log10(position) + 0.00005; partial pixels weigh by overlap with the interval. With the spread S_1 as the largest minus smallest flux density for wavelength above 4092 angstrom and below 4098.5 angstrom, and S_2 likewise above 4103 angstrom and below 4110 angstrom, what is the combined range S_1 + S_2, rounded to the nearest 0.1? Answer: 1.5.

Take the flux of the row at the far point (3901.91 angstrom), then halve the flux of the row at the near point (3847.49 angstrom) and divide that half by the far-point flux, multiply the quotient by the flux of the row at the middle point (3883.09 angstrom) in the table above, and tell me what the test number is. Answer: 3.0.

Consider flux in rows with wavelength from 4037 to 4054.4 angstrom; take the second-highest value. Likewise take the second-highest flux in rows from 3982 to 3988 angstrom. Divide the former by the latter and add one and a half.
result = 2.645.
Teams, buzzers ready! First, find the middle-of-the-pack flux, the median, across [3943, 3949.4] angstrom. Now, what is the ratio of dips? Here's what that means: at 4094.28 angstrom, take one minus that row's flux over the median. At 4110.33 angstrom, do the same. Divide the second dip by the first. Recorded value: 1.0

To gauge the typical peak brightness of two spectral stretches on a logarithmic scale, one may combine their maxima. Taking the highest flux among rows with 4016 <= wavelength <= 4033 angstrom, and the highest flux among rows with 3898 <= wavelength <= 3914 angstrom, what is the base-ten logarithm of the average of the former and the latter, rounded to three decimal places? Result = 0.749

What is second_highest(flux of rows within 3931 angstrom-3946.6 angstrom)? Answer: 4.644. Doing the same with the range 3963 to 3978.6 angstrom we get 5.088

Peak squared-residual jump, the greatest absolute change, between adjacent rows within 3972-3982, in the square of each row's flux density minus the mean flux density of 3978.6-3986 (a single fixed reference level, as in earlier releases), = 2.16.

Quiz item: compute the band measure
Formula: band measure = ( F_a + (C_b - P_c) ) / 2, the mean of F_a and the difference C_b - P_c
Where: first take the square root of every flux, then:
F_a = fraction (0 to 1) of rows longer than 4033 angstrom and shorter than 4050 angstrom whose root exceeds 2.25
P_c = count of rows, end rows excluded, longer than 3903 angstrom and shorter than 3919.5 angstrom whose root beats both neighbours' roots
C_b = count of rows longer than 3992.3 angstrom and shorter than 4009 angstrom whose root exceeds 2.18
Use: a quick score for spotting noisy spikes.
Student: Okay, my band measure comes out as 8.4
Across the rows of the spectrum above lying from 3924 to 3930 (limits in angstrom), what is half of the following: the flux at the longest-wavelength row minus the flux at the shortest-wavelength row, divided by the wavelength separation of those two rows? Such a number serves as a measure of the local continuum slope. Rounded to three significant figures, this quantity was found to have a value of -0.205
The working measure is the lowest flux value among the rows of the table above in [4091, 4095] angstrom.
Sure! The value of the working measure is 5.898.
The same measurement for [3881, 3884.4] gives 5.076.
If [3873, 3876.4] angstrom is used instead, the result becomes 4.43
